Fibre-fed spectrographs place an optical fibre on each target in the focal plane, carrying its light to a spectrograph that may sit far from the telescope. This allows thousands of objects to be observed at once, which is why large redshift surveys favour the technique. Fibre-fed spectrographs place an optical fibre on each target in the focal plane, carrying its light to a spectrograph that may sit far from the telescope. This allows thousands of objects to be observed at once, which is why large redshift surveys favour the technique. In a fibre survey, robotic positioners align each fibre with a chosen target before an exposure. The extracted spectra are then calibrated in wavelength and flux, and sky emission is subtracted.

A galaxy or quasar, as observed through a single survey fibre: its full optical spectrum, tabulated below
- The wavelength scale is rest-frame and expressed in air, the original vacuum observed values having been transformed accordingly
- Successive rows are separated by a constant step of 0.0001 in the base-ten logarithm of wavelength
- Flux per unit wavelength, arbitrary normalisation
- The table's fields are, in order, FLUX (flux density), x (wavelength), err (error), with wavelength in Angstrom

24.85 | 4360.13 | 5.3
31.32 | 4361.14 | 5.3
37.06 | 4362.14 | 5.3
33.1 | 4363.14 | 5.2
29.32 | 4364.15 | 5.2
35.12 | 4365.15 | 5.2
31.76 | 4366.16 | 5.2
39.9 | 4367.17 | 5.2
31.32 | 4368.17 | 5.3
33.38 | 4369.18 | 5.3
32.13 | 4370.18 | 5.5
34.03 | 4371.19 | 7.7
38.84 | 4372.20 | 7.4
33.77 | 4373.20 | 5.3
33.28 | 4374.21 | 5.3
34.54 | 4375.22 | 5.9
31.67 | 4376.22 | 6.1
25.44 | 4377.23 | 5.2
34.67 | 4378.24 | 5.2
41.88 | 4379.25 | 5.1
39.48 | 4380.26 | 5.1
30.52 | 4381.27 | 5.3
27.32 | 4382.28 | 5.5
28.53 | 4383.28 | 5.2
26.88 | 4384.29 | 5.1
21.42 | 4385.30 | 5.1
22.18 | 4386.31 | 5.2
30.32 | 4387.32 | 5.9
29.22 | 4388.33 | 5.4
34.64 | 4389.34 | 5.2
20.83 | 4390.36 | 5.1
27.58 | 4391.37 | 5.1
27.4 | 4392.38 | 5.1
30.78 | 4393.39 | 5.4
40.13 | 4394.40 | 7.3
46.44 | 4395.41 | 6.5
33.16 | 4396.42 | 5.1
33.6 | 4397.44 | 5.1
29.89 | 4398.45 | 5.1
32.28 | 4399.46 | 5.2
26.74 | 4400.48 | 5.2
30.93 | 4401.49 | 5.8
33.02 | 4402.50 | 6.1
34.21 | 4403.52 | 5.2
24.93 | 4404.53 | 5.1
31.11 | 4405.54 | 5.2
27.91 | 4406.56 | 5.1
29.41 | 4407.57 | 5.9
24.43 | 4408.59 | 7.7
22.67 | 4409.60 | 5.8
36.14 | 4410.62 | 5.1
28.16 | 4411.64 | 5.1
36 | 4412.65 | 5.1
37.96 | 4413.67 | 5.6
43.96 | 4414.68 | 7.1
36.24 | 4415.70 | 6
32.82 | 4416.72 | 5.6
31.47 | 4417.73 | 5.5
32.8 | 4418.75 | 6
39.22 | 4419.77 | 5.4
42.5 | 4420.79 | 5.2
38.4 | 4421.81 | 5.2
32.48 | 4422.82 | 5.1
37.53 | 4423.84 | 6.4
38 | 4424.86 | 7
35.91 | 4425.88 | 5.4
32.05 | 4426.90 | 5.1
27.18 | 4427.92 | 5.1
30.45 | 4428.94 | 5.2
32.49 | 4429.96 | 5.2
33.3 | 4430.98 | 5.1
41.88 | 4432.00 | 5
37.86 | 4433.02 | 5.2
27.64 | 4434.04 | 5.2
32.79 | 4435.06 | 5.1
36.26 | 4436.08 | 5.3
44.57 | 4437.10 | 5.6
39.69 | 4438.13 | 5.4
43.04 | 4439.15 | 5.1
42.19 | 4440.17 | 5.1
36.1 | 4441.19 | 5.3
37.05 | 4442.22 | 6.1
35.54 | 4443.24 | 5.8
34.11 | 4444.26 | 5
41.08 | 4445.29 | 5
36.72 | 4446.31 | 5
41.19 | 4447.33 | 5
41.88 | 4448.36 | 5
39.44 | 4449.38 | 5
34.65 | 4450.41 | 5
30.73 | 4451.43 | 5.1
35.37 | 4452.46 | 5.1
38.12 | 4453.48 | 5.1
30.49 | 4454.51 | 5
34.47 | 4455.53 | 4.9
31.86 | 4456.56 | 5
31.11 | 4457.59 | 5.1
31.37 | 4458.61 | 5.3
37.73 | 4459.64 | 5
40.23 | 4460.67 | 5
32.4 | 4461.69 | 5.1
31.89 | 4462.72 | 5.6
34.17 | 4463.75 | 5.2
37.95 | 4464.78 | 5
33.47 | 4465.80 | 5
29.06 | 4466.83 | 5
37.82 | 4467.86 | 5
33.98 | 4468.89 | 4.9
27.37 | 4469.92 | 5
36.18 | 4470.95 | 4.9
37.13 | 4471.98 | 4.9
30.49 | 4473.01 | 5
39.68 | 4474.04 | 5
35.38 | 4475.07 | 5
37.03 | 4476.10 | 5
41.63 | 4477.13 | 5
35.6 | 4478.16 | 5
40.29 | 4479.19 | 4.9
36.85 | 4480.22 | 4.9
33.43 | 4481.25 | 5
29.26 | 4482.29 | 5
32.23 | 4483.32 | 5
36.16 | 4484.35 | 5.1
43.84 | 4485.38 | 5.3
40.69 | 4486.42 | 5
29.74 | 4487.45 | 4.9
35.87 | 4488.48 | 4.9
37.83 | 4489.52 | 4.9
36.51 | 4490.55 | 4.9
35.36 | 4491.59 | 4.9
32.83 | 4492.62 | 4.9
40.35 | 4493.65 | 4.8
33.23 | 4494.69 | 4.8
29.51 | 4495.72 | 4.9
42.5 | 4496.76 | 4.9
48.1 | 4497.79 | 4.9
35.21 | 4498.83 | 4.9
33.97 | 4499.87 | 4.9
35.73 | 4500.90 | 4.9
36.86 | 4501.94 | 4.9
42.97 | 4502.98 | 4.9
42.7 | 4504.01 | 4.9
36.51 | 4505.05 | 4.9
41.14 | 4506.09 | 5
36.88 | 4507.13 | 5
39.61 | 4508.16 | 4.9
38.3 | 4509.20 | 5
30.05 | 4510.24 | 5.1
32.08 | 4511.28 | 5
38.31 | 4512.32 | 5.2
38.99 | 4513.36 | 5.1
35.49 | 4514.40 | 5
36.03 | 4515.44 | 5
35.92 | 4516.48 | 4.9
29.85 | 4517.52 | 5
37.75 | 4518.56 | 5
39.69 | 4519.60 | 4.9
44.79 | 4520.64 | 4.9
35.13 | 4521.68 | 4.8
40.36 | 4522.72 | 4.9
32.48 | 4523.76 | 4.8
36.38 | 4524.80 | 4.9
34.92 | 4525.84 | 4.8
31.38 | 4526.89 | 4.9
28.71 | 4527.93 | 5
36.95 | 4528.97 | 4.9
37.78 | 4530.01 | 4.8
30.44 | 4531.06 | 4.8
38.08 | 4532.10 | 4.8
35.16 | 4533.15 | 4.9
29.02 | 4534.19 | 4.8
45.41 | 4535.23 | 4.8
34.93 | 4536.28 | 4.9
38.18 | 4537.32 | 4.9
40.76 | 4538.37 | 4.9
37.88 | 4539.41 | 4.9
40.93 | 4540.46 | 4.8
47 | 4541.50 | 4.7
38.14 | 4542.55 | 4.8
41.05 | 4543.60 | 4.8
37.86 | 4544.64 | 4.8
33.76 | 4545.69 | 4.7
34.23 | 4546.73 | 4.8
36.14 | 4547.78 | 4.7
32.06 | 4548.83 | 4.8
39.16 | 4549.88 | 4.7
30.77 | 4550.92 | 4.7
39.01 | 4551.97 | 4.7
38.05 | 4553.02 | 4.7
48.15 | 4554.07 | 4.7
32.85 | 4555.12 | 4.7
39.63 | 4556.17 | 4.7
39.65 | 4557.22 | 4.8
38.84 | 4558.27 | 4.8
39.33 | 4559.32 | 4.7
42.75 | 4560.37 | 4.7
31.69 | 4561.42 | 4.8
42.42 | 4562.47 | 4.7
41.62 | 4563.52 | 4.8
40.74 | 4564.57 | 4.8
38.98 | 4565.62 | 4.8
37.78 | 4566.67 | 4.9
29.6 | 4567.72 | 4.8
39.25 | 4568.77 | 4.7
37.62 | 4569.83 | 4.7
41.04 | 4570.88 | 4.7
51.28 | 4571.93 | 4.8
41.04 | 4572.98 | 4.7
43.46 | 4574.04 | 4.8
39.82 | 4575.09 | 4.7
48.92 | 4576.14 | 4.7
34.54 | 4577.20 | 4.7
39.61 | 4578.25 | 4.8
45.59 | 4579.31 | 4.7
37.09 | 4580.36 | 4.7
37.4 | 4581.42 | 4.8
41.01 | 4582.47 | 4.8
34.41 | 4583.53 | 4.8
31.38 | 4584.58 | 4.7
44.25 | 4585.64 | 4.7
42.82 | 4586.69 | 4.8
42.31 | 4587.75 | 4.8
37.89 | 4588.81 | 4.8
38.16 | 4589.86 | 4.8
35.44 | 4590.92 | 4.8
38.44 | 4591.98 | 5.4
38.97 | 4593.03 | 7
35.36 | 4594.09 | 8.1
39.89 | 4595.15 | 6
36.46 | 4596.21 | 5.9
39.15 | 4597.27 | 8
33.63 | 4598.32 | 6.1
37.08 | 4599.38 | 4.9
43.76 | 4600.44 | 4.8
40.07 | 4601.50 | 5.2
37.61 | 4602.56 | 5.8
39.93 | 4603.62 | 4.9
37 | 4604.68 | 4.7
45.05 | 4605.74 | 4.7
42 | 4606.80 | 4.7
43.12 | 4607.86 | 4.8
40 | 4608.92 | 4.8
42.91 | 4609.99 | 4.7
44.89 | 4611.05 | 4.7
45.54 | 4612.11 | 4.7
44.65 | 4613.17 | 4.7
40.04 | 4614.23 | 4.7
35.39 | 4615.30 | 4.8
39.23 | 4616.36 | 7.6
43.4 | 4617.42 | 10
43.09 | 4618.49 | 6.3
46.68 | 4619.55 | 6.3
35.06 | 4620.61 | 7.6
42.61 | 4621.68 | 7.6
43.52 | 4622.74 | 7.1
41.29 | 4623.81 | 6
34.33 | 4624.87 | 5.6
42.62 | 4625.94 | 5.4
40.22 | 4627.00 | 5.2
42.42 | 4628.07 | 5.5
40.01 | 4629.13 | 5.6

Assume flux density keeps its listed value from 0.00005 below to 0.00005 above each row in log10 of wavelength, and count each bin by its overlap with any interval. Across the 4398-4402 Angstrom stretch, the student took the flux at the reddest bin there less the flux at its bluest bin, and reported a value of 1.0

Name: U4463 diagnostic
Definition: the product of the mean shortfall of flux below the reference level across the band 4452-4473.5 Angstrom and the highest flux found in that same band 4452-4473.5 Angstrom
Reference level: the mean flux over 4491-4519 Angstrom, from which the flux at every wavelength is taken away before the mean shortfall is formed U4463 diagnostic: 119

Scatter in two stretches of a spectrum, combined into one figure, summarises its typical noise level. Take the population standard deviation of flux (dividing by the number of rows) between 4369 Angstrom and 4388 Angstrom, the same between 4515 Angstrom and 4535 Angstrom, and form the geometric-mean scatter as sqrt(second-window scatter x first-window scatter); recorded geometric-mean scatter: 4.7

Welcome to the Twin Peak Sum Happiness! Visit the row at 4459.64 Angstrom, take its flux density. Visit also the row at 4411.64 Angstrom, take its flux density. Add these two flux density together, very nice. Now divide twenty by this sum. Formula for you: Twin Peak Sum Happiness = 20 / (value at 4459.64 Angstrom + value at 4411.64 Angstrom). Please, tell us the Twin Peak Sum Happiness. 0.30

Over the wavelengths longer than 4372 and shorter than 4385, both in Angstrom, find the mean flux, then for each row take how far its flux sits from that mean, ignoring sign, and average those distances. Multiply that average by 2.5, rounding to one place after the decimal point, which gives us 10.2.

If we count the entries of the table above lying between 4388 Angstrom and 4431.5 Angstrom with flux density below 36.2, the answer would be 33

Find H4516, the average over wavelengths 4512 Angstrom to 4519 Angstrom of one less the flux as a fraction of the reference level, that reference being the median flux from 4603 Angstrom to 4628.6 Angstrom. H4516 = 0.15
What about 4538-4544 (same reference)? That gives 0.04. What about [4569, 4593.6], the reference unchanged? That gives 0.06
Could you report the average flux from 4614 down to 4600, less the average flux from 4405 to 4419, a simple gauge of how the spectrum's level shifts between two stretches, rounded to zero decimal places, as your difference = 10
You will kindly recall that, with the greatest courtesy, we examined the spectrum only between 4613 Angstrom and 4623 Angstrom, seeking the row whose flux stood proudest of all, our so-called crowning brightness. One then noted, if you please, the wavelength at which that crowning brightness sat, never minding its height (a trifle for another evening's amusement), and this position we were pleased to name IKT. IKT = 4619.55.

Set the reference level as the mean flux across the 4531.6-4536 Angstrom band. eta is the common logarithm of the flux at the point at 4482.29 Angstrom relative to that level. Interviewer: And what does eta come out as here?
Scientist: -0.10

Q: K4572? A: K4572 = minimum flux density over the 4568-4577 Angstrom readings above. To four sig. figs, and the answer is 37.62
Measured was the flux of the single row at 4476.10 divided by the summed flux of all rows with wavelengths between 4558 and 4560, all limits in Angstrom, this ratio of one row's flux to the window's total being 0.47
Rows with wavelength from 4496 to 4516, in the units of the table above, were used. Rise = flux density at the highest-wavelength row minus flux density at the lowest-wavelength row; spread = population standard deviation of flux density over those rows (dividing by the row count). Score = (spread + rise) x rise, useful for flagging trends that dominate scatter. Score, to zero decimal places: 15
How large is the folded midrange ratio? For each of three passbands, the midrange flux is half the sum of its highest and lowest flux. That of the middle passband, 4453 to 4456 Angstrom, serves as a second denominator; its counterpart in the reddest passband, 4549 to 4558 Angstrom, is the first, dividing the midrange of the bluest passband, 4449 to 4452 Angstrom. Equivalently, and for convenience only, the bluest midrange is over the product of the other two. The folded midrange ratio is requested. 0.0259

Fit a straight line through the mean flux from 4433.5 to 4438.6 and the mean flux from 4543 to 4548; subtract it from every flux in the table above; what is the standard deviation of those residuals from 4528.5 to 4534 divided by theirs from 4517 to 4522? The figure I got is 0.6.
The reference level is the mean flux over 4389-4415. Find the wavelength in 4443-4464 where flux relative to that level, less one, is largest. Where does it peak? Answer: 4448.36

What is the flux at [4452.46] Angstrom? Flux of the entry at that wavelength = 35.37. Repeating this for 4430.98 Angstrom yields 33.3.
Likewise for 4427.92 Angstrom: 27.18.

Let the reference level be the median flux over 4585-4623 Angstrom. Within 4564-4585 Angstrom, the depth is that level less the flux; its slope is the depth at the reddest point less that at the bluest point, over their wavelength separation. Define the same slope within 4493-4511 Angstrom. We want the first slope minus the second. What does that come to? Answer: -0.2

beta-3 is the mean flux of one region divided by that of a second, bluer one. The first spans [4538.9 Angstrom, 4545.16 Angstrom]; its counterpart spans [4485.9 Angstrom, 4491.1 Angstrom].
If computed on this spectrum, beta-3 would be 1.12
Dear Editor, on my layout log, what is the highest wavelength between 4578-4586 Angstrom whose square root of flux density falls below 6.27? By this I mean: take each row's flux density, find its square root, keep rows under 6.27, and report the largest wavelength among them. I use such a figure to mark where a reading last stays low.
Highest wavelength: 4584.58 Angstrom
